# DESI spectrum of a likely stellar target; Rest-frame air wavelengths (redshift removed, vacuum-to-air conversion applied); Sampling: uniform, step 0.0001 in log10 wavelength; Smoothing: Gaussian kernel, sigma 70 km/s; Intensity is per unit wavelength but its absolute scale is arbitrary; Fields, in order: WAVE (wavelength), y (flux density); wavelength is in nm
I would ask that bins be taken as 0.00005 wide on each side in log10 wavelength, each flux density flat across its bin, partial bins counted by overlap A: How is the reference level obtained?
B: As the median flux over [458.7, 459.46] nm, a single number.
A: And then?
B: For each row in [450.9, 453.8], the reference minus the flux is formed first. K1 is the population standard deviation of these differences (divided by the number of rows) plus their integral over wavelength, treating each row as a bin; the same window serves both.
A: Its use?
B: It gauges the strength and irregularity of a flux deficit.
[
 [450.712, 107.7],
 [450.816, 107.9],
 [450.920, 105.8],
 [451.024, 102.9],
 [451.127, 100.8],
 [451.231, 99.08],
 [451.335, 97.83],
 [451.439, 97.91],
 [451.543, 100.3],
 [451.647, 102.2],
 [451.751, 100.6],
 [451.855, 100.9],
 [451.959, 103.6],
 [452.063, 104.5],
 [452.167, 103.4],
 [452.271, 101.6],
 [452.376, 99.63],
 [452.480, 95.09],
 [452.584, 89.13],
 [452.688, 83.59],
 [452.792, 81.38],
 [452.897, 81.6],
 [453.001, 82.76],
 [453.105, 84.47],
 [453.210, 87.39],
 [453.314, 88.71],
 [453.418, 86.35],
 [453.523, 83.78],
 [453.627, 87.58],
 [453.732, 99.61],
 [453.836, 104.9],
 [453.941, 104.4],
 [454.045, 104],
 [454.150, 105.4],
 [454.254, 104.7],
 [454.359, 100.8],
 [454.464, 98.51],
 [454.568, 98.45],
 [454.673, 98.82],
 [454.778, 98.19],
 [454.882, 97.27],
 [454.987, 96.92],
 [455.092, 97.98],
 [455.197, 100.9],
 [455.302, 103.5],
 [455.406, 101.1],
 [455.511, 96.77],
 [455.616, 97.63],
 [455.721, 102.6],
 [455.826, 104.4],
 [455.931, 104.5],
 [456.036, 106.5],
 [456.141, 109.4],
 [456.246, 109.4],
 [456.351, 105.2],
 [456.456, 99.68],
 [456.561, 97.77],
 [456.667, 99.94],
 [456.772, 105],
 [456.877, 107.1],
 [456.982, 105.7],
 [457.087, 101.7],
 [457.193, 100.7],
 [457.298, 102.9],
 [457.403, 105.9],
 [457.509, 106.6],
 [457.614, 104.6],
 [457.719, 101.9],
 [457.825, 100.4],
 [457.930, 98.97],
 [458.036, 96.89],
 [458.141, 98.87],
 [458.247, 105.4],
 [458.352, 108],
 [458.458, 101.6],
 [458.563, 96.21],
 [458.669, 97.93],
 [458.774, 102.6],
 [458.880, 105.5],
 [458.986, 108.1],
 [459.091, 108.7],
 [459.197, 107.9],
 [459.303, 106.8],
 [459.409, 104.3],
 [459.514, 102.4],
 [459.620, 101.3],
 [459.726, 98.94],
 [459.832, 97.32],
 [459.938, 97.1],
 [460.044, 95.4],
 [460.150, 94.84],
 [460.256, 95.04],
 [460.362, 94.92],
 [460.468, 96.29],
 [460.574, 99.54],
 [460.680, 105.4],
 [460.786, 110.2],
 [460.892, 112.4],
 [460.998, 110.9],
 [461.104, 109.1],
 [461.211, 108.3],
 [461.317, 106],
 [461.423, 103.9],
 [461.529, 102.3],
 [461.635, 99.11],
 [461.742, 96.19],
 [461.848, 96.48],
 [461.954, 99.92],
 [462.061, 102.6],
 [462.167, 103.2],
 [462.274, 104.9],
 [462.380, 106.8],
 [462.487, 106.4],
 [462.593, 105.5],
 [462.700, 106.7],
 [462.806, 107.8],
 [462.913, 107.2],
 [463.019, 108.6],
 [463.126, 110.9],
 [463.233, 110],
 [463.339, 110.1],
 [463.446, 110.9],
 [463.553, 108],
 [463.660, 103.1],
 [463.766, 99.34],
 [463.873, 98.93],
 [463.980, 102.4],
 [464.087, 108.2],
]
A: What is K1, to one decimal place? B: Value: 43.4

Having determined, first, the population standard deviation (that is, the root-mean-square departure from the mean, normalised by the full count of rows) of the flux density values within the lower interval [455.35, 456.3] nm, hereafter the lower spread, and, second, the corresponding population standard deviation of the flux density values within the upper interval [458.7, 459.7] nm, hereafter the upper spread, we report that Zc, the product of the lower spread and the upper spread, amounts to 11.2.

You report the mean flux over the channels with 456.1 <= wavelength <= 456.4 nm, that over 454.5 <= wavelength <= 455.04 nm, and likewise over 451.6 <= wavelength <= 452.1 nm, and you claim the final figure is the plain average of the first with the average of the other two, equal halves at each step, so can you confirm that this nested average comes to 104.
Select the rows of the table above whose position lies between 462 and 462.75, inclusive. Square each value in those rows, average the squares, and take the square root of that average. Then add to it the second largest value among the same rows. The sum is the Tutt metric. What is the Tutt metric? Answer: 212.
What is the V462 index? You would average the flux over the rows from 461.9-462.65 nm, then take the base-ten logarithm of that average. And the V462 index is 2.018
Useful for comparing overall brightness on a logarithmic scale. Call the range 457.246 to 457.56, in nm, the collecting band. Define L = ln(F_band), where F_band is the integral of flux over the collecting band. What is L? 3.50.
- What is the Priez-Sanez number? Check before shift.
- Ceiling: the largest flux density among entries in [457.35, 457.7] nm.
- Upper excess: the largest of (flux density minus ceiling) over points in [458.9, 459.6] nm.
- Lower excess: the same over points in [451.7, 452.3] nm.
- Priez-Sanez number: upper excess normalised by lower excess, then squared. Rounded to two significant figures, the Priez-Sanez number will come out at 1.0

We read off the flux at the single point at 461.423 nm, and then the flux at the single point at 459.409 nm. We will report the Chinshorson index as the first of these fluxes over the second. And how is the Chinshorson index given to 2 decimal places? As 1.00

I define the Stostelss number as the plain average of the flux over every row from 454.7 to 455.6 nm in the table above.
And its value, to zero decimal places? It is 99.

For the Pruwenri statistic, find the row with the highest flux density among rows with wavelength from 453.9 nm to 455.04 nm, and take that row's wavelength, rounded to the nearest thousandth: 454.150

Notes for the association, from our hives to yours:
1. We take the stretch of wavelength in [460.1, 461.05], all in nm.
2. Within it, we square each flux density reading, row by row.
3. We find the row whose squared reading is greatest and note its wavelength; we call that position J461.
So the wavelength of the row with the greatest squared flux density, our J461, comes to 460.892 nm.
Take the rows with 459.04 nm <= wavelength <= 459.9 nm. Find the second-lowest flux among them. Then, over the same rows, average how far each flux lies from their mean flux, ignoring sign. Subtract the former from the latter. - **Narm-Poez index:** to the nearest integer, -95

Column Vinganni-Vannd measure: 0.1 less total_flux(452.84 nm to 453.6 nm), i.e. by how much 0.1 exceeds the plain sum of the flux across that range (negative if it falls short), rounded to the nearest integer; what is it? -595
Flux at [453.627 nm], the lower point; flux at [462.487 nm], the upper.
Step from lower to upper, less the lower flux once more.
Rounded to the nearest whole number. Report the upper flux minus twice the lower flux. -69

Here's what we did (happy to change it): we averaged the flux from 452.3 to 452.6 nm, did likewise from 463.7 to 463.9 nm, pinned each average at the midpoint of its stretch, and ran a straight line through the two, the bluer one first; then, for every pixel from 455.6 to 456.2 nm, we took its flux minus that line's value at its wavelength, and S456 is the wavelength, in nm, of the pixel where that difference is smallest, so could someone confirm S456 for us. 455.616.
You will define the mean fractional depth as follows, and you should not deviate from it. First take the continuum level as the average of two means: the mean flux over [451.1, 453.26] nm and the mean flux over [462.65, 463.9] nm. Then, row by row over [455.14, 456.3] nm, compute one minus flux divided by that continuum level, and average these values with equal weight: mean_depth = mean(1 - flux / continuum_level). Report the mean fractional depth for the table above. -0.023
